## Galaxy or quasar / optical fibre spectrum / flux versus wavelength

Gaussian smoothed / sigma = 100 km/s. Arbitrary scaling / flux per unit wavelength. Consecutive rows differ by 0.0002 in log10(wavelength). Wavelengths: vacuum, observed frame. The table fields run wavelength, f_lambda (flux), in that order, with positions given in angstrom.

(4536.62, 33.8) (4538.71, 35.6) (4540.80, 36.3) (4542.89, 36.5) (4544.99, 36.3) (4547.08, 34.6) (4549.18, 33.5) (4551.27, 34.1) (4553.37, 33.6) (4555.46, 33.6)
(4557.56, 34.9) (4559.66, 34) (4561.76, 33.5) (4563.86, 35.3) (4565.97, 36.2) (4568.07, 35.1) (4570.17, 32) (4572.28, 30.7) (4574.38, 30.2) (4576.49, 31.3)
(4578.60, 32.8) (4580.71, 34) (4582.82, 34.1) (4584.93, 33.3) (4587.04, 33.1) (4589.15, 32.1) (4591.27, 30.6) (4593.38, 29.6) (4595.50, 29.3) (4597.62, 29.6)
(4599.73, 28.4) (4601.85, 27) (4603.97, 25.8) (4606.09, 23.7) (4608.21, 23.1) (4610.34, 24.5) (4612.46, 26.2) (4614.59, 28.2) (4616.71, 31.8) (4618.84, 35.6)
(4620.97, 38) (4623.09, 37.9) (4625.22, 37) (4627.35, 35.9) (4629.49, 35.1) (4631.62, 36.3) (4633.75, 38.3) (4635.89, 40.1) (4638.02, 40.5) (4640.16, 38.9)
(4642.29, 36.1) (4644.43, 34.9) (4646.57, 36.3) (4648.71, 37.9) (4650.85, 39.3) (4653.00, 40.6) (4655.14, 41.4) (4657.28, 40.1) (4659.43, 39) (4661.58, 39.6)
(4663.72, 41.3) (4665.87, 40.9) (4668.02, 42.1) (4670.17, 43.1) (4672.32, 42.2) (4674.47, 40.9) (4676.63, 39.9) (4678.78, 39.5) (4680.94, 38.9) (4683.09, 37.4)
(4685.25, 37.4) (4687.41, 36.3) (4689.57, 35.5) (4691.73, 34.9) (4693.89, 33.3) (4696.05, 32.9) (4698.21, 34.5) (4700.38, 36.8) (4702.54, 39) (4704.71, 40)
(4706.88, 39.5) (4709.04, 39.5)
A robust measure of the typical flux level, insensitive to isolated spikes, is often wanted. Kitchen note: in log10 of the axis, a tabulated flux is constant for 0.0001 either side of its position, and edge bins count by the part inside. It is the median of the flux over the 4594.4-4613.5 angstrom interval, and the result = 26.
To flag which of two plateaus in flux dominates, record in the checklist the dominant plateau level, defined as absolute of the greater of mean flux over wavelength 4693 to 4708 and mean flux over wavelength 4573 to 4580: 37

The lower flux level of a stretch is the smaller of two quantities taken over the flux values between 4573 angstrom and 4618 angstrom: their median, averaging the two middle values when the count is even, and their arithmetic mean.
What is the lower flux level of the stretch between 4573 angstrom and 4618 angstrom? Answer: 29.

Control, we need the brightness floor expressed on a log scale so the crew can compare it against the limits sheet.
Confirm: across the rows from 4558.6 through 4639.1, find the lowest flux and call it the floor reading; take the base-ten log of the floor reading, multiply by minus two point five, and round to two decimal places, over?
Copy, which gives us -3.41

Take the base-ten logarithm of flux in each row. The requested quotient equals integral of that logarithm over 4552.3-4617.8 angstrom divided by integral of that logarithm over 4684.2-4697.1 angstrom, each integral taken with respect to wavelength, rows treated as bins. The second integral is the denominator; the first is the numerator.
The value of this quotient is 4.9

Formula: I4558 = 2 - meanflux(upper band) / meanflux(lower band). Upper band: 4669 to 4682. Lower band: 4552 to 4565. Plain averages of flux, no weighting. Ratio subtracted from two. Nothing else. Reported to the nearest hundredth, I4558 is 0.81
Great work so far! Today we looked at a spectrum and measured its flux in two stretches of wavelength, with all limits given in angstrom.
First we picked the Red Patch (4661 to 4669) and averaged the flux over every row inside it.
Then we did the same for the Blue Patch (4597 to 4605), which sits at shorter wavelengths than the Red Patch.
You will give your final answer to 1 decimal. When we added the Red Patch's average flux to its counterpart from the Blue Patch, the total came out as 68.7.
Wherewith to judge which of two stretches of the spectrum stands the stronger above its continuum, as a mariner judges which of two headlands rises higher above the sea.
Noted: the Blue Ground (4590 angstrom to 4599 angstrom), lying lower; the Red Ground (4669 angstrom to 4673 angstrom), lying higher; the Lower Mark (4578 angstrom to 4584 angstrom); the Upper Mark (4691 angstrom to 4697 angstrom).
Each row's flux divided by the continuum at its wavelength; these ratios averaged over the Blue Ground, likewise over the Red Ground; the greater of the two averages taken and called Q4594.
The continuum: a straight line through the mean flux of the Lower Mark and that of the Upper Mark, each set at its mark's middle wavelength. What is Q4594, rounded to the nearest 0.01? 1.27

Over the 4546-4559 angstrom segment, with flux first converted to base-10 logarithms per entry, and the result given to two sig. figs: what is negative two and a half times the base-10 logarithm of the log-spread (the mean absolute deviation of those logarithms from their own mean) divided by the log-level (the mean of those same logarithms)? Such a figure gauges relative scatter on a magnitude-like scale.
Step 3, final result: 6.0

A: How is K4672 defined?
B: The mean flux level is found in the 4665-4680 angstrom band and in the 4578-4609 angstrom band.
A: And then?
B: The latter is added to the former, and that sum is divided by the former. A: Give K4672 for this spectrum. 1.72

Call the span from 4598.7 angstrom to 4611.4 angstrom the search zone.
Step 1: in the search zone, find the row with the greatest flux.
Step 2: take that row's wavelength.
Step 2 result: 4599.73 angstrom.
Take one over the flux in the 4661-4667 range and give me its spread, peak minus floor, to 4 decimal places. 0.0010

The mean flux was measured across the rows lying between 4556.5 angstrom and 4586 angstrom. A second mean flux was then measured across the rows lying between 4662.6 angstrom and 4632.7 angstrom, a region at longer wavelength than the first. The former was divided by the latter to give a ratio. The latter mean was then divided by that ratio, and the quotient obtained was 45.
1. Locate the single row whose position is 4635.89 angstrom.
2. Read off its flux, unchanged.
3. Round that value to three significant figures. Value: 40.1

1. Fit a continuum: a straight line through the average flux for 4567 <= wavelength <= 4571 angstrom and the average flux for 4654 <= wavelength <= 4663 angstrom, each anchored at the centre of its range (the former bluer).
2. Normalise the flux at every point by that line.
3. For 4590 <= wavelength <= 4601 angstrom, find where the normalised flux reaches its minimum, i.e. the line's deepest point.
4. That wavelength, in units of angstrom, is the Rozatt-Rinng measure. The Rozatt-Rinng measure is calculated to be 4599.73 angstrom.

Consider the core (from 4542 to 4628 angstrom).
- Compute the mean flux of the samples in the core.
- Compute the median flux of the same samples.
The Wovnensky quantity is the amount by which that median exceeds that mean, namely 1.2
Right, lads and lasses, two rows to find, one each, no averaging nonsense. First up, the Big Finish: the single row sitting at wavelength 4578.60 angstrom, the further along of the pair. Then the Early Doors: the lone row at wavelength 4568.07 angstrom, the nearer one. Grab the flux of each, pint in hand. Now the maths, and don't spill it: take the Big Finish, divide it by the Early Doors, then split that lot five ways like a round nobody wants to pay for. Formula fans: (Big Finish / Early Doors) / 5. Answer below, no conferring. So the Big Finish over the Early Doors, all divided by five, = 0.19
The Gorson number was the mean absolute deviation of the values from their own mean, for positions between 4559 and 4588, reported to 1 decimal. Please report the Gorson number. 1.3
